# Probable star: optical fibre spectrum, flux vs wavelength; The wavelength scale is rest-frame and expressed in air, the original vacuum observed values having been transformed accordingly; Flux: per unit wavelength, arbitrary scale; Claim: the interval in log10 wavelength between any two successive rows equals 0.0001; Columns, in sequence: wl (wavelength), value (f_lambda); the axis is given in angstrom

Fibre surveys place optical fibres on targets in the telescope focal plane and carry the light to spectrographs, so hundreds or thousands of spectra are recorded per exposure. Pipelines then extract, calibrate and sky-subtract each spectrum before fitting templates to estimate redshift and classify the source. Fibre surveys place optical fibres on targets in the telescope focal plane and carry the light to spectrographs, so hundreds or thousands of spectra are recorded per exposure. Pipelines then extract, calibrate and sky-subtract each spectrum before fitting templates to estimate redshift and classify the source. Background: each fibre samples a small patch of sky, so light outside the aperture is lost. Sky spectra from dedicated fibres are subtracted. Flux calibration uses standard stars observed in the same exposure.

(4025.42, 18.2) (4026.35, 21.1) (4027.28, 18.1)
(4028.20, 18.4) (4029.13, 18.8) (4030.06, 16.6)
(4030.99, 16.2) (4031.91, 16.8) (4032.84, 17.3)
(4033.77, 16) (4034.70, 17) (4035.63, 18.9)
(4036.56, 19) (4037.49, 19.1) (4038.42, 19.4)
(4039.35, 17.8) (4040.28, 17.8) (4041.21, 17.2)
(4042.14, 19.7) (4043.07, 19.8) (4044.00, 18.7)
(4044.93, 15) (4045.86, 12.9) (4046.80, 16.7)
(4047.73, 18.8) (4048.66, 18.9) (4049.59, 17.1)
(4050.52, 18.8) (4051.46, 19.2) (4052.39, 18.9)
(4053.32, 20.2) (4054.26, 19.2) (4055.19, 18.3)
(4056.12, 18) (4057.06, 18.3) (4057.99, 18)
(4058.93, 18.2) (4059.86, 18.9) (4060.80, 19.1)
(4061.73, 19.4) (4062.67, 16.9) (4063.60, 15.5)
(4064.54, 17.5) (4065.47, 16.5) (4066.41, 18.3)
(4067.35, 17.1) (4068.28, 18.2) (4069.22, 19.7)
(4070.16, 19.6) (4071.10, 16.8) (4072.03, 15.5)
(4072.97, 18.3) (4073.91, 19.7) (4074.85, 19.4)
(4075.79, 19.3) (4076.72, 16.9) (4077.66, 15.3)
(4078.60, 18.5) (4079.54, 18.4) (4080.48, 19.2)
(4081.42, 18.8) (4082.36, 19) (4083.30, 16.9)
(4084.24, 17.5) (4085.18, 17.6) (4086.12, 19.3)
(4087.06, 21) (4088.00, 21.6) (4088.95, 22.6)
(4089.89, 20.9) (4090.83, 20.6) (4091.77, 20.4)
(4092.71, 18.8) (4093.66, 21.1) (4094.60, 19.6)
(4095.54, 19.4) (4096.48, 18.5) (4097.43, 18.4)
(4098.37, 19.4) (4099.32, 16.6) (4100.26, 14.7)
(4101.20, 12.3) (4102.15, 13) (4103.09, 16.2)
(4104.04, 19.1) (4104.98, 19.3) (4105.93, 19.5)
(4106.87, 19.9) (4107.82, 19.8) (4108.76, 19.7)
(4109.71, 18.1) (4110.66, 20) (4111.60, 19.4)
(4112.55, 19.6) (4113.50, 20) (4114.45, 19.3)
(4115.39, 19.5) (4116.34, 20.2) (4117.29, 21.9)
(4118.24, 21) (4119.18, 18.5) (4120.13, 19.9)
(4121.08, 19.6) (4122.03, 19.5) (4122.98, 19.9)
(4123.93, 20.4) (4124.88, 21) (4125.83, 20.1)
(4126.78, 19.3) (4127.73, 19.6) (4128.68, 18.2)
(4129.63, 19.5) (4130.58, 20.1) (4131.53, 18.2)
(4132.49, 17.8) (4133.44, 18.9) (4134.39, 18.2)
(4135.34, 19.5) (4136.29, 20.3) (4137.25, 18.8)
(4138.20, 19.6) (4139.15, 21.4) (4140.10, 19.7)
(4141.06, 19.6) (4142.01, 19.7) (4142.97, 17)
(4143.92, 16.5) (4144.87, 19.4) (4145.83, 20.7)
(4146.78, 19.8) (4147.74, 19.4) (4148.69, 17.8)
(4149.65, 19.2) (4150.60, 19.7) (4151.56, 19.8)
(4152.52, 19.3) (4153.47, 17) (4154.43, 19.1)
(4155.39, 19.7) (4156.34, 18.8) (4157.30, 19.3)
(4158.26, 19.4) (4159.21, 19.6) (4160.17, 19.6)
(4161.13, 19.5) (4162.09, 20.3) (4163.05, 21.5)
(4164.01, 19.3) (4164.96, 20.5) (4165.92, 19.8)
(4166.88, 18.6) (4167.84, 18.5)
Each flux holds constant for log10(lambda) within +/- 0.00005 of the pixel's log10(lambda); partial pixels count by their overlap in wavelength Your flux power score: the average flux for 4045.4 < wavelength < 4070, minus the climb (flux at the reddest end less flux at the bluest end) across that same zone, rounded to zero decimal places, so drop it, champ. 11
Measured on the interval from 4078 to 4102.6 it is 24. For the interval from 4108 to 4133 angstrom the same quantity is 22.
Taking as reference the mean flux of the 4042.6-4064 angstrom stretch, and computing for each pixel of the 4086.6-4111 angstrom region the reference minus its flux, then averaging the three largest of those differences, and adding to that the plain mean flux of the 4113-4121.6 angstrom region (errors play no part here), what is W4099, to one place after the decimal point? 24.7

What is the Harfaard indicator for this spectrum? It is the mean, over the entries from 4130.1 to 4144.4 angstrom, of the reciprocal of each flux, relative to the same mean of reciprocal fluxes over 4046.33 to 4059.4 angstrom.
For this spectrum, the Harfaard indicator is 0.97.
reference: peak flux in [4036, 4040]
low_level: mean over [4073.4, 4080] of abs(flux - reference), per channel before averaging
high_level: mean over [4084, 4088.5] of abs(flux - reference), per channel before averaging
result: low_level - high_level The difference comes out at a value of -0.2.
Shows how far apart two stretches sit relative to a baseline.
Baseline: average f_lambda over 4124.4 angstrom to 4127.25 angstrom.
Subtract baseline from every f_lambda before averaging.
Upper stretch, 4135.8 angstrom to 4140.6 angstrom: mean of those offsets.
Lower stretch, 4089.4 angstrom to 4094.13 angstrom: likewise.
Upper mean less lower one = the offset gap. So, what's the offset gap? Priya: -0.4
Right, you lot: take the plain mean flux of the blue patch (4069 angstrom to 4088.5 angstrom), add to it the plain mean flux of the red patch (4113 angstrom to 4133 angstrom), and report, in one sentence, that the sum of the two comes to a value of 38.2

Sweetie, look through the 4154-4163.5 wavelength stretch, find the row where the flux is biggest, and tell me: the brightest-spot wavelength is 4163.05 angstrom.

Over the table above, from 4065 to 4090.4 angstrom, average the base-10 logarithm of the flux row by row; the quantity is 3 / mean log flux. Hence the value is 2.367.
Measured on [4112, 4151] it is 2.328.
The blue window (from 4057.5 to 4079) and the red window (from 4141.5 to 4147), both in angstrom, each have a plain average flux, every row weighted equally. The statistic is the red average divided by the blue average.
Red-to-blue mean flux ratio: 1.05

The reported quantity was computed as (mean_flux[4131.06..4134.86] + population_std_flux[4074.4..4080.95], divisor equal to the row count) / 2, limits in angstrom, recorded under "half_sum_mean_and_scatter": 9.8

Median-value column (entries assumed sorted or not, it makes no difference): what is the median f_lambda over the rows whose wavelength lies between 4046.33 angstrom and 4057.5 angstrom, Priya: 18.8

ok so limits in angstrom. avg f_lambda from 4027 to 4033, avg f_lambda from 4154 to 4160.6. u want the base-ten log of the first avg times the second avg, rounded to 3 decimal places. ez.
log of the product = 2.529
